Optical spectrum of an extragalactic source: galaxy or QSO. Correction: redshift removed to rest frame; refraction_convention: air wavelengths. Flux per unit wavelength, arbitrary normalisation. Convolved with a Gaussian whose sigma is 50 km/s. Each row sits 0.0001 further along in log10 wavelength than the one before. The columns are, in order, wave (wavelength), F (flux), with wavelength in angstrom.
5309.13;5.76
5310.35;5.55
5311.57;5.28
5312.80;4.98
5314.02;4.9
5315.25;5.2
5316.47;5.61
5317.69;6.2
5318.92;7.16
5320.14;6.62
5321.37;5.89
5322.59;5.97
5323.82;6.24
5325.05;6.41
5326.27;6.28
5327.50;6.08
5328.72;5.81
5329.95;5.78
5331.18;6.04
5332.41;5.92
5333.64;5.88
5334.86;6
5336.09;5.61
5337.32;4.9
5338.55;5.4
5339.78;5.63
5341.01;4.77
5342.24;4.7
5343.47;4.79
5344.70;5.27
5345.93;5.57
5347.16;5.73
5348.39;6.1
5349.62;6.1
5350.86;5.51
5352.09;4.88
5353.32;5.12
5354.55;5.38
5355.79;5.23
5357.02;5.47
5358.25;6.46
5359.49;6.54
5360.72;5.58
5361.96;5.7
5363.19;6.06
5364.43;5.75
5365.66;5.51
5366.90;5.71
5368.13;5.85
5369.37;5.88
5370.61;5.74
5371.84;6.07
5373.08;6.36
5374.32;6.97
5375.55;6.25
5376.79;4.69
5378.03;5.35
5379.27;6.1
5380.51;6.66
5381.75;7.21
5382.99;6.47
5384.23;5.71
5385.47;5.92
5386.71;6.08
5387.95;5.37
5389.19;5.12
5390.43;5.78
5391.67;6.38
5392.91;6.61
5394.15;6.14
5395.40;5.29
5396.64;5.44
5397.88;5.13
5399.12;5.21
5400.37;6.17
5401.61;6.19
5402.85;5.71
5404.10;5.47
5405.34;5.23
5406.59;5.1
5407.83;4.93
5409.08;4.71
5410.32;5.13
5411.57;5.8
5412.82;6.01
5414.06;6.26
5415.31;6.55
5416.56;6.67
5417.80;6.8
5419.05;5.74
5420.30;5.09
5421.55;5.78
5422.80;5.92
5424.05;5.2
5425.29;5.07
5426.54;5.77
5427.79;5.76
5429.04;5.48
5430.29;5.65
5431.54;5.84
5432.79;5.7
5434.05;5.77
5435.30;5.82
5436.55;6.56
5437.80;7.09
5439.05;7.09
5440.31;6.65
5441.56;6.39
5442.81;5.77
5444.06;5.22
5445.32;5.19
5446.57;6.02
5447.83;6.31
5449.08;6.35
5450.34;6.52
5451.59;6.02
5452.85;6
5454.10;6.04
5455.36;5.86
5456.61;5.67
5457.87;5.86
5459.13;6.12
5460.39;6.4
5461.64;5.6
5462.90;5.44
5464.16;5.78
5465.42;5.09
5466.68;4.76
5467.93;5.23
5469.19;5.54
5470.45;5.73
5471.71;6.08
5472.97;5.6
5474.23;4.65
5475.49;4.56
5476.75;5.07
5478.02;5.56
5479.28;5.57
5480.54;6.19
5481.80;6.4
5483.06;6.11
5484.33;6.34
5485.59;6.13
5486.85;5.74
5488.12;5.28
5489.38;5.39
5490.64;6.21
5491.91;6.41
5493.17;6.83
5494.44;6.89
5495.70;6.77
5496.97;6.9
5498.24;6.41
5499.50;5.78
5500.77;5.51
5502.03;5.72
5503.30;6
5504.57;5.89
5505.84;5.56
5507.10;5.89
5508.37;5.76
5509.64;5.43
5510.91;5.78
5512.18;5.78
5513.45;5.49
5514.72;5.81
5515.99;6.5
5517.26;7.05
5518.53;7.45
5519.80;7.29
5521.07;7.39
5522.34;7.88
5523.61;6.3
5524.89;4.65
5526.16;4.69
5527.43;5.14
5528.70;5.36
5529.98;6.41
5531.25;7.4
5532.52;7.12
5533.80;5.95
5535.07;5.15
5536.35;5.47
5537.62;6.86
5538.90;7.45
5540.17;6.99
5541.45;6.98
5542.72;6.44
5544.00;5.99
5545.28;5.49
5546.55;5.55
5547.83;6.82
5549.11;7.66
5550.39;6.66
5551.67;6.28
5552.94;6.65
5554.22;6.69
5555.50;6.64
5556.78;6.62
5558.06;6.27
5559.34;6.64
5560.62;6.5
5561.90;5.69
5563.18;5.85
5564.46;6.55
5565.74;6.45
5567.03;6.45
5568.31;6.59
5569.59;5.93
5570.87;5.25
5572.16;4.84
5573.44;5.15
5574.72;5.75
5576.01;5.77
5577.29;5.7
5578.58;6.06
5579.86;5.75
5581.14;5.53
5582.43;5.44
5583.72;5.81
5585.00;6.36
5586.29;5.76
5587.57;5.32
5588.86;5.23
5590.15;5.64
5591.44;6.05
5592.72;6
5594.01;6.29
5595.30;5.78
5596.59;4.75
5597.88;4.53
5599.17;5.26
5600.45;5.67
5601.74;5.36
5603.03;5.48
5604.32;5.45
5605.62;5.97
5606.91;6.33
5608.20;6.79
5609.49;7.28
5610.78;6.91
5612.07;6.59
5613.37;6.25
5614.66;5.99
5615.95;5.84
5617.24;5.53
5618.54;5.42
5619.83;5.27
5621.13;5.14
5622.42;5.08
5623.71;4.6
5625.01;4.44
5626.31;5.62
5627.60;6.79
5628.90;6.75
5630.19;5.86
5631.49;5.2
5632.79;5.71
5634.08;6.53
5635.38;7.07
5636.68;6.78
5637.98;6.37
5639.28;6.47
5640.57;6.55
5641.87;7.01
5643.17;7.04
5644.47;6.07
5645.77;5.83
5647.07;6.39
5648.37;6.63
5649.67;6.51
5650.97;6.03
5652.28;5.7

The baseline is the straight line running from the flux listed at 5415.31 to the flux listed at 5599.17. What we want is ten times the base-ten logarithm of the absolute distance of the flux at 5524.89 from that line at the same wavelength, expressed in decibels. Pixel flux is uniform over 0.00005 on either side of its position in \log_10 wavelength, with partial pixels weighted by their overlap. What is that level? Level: 1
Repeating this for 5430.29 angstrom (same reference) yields -1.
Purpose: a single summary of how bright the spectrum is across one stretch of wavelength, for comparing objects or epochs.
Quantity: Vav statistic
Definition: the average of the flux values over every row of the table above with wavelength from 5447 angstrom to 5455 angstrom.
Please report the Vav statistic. 6.2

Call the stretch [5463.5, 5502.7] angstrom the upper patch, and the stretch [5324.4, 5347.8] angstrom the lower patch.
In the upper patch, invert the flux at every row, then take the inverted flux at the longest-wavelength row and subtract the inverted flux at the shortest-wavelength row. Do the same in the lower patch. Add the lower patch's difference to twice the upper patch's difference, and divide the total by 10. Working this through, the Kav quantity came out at 0.002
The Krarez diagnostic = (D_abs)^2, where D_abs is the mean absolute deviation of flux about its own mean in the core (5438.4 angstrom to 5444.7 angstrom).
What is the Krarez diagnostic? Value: 0.340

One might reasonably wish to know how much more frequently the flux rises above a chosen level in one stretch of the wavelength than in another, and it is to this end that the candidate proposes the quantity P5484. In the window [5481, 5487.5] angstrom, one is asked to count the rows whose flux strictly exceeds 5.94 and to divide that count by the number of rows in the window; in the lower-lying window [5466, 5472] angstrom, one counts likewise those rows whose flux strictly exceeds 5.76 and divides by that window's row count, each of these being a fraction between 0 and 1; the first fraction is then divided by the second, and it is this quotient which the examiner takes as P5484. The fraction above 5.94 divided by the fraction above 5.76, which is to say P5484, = 4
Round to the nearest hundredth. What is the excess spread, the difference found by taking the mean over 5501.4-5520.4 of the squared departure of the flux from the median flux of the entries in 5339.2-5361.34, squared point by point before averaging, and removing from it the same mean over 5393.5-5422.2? 0.40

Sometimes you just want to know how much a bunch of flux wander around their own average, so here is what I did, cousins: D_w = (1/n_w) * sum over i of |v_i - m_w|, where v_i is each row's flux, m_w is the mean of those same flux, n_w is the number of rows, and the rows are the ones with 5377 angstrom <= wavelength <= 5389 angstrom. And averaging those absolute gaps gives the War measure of 0.46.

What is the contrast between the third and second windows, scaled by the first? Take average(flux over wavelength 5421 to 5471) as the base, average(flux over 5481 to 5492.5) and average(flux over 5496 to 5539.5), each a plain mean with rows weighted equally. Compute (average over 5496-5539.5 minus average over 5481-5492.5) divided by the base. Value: 0.026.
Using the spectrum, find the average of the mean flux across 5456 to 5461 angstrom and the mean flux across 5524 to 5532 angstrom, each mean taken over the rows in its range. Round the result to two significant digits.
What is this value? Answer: 5.8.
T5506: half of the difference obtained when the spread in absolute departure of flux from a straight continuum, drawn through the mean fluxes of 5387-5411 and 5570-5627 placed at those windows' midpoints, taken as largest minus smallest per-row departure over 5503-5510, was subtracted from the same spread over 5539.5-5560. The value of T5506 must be 0.80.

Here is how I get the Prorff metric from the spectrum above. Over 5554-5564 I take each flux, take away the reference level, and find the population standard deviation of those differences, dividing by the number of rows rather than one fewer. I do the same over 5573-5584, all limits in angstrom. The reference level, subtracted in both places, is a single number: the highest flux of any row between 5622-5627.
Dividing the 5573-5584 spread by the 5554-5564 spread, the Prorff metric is 0.7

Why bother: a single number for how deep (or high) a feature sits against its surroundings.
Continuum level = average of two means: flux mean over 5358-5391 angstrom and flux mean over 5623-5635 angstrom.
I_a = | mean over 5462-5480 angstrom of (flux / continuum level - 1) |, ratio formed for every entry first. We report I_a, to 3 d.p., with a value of 0.087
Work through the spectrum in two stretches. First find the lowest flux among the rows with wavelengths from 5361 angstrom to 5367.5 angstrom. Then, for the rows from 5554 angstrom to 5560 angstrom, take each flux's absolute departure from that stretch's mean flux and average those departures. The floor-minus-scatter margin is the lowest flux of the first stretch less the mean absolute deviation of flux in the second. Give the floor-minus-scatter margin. 5.4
